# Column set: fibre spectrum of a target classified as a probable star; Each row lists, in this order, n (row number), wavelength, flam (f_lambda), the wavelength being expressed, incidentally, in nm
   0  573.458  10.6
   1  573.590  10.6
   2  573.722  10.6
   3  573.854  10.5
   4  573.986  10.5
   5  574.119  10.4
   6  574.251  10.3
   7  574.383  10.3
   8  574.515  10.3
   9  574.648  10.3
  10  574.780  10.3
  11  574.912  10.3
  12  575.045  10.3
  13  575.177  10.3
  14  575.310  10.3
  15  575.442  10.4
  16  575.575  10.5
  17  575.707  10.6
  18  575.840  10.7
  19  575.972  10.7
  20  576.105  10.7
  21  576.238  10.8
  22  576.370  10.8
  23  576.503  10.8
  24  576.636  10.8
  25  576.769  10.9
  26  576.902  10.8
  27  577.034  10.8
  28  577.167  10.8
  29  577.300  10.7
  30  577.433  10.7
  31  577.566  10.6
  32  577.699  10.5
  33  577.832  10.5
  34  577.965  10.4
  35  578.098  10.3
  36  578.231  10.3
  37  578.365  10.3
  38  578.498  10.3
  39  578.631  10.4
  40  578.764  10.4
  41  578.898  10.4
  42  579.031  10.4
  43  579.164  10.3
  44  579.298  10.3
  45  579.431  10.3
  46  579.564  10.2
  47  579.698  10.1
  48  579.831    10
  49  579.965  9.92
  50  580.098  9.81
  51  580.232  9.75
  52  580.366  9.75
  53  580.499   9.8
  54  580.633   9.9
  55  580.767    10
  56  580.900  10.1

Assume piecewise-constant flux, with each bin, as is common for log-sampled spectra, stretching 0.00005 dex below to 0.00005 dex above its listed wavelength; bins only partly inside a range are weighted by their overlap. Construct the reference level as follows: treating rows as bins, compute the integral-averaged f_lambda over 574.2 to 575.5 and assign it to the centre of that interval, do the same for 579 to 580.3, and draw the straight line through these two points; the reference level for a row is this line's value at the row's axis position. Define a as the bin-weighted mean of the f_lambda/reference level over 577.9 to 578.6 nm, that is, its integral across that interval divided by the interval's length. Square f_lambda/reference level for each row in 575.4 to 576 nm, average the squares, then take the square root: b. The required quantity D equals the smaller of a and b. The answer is 1.016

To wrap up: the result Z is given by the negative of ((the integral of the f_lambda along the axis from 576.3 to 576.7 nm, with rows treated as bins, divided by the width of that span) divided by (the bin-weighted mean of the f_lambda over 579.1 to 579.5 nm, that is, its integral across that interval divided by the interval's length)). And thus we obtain -1.05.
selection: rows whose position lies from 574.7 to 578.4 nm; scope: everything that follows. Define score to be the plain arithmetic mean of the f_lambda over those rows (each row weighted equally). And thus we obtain 10.57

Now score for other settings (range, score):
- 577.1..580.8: 10.25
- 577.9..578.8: 10.34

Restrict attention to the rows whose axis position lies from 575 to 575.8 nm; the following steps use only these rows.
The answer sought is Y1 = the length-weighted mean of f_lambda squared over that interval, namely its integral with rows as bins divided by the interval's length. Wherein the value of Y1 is 108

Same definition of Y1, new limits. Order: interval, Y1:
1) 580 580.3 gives 96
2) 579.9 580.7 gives 96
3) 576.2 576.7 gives 117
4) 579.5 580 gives 101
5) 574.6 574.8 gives 106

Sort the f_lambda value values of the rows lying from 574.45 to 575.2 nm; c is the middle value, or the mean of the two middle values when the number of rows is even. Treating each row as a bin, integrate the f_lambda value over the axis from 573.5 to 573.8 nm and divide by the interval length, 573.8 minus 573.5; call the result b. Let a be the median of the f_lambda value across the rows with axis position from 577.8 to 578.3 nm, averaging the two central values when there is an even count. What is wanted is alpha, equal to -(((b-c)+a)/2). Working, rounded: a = 10.35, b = 10.6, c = 10.30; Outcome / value -5.3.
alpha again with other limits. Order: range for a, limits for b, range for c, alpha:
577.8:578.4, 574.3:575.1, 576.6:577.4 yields -4.9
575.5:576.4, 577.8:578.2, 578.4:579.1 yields -5.3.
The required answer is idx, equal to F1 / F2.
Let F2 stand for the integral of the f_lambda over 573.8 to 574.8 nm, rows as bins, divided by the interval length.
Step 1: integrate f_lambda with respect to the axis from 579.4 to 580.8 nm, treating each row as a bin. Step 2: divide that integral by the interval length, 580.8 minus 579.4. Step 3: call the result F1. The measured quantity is 0.96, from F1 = 9.9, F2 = 10.4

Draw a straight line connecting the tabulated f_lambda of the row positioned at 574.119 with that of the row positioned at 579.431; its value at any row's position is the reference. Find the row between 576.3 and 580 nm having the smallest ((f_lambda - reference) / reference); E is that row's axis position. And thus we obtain 579.965 nm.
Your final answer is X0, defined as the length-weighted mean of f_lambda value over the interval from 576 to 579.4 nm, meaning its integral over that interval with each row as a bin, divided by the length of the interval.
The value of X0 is 10.6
